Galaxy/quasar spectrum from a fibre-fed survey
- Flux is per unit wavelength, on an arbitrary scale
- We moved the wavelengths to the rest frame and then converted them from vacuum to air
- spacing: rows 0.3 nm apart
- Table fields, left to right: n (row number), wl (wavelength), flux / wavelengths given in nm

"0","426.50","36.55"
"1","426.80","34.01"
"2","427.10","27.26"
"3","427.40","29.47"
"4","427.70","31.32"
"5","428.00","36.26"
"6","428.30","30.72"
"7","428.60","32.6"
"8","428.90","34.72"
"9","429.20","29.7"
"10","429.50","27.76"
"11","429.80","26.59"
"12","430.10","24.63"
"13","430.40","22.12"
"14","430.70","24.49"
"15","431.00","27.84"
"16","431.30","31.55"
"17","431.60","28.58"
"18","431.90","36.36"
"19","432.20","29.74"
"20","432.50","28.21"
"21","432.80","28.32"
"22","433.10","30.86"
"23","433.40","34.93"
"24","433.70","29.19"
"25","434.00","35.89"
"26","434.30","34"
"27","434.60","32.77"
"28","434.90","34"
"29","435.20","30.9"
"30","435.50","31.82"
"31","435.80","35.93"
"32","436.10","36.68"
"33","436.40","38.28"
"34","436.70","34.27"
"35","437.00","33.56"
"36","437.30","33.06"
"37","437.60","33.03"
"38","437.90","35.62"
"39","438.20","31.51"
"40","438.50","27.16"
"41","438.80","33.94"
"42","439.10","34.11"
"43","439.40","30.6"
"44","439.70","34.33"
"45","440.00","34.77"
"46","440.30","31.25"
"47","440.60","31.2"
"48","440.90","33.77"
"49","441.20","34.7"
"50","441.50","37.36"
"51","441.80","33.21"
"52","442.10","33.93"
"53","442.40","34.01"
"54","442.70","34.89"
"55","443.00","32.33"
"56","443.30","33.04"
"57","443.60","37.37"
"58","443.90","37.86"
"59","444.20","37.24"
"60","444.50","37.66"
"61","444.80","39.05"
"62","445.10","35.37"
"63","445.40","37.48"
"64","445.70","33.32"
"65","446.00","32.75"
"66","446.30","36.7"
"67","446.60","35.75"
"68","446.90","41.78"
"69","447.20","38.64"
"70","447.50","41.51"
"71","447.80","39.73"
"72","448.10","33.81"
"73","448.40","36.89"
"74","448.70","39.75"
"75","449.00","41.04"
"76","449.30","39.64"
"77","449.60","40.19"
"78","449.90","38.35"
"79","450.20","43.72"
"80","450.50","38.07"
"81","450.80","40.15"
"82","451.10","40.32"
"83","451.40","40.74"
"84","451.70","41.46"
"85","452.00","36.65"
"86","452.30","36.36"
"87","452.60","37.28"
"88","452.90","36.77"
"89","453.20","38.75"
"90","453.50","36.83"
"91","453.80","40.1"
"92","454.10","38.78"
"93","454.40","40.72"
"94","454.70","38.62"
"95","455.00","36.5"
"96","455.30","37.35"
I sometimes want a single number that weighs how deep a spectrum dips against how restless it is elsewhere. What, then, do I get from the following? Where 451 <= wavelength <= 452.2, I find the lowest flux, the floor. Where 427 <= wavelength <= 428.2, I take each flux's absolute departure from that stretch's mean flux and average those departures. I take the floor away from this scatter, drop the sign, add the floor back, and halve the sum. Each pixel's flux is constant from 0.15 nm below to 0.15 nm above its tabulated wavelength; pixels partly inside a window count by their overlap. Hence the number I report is 35.3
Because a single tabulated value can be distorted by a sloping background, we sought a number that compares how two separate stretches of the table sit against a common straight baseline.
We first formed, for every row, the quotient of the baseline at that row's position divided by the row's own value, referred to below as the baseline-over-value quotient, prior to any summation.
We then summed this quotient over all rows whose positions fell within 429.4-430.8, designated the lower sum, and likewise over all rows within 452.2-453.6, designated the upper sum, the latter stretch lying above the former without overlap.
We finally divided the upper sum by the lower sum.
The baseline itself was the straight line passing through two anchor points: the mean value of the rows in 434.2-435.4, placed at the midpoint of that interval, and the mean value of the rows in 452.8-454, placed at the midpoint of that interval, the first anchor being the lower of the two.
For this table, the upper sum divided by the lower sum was 0.8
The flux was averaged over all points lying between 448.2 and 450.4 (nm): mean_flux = 40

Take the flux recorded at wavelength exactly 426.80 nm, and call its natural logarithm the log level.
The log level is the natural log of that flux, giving 3.53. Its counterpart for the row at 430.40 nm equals 3.10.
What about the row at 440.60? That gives 3.44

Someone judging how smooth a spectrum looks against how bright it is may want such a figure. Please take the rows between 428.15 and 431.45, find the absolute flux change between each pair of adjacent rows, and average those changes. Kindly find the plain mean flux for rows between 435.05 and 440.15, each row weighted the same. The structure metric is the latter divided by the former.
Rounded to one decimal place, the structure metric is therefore 12.9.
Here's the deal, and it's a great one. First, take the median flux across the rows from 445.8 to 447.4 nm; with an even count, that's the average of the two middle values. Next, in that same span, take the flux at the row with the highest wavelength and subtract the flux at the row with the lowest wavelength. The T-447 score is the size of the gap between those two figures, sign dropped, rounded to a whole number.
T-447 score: 31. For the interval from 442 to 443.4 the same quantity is 35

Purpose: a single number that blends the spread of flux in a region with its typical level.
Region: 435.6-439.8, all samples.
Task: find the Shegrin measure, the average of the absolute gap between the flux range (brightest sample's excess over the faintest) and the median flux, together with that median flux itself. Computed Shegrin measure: 28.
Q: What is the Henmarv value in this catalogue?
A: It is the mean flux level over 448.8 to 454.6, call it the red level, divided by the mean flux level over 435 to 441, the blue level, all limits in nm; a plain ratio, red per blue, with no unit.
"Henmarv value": 1.18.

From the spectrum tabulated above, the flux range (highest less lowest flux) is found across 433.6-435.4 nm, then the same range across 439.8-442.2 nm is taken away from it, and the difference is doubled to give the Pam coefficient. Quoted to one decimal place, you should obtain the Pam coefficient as 1.1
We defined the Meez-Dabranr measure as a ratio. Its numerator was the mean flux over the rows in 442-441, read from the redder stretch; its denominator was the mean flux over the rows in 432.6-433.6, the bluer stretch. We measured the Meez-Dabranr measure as 1.12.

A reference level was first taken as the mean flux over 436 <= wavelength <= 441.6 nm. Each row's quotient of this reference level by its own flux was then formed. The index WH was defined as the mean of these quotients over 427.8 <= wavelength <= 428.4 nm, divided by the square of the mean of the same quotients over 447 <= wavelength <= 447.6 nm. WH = 1.43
